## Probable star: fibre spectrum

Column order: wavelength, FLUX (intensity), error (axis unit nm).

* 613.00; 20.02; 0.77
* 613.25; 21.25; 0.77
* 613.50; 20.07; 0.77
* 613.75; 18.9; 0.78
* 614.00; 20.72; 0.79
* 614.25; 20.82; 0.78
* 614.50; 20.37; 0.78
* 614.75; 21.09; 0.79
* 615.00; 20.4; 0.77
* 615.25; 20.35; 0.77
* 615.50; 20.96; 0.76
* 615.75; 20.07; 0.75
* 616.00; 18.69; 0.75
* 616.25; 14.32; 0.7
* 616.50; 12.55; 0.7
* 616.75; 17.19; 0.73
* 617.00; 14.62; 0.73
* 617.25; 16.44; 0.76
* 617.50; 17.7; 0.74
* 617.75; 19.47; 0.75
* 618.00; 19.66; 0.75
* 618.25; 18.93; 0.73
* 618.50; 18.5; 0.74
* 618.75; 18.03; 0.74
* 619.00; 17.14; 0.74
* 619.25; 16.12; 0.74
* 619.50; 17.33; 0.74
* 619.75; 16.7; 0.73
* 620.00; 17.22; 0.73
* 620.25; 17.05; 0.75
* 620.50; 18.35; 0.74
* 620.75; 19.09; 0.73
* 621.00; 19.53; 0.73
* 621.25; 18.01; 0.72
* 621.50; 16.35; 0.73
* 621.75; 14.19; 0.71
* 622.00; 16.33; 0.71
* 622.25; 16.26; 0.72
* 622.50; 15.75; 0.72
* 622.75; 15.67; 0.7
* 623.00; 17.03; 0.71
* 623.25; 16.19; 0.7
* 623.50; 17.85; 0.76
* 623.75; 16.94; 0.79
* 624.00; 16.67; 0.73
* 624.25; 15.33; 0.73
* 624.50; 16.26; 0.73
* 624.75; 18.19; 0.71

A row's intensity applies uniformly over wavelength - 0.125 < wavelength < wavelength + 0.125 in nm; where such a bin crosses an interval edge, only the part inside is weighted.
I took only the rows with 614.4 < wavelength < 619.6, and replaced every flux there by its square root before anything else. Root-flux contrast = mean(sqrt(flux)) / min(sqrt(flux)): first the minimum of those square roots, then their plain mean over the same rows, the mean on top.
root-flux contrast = 1.20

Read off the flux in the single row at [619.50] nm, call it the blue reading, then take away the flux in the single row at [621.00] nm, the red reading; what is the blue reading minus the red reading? -2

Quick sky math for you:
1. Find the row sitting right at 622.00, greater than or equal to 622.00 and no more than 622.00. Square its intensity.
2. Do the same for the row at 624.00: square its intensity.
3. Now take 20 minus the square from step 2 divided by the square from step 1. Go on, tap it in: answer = 19.0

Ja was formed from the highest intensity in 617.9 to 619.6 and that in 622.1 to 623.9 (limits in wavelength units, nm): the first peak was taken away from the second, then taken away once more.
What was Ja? -21.5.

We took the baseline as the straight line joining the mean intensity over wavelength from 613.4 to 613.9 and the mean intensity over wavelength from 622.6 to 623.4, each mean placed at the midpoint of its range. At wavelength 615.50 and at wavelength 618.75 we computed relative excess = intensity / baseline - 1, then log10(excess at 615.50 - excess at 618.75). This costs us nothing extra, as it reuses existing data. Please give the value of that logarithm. -1.02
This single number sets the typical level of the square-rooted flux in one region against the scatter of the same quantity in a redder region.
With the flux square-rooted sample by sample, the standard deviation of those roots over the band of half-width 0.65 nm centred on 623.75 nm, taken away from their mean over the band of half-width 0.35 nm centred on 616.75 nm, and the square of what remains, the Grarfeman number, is 14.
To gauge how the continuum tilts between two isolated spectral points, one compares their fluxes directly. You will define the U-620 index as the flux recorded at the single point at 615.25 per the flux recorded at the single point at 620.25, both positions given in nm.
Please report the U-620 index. 1.194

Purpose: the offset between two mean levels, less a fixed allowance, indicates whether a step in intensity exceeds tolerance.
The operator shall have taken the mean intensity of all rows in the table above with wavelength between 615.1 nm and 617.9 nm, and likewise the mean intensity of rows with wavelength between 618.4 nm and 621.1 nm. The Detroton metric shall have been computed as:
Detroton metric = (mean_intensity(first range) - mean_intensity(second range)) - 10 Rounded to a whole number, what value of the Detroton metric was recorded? -10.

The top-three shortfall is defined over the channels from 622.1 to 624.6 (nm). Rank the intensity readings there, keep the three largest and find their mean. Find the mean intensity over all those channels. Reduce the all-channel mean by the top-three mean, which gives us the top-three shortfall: -0.88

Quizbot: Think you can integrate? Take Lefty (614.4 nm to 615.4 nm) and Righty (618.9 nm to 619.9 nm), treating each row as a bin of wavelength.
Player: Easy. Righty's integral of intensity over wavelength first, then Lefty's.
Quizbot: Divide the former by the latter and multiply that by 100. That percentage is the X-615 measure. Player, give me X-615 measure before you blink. 82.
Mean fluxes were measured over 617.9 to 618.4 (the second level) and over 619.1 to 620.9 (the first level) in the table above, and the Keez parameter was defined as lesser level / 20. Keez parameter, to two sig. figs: 0.87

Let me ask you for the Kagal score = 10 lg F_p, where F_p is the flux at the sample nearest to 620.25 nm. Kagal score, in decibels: 12.3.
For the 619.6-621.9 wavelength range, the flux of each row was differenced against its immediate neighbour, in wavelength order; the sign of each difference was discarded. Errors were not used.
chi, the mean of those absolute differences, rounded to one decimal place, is 1.1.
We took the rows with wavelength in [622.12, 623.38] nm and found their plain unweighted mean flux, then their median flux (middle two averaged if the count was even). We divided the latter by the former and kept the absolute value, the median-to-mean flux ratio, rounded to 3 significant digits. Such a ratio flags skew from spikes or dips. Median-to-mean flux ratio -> 1.00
